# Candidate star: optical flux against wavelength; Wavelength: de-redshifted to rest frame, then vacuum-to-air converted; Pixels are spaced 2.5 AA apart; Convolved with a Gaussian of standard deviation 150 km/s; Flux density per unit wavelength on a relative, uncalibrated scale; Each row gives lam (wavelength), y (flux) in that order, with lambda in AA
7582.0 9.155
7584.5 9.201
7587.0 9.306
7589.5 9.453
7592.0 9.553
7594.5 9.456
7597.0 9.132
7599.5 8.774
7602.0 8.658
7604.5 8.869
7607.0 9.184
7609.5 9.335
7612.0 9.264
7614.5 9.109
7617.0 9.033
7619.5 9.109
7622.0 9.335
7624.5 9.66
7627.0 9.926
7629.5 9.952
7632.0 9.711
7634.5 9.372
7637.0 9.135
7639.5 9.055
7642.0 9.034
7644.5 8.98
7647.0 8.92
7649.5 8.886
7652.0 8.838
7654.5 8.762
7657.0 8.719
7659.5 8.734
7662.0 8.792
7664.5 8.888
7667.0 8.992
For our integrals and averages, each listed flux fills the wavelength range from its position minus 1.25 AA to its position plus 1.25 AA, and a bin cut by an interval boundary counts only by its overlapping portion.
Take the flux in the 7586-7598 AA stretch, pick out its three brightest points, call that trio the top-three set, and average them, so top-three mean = 9.5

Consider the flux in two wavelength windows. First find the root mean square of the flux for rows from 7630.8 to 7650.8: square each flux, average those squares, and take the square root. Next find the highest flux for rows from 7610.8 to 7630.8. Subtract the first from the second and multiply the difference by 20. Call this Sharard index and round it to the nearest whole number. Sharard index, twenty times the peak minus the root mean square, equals 16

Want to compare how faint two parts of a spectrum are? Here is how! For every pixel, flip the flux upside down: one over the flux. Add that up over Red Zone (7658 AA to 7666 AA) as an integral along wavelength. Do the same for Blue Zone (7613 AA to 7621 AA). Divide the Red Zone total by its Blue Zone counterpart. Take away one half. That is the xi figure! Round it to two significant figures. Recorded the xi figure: 0.53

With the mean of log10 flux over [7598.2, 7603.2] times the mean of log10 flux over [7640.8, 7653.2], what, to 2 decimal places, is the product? 0.89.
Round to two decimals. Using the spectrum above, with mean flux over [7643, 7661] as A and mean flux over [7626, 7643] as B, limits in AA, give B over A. 1.07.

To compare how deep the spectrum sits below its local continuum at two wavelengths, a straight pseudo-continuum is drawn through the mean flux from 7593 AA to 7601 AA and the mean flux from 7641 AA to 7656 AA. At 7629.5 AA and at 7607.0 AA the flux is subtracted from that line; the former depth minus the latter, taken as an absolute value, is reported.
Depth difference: 0.86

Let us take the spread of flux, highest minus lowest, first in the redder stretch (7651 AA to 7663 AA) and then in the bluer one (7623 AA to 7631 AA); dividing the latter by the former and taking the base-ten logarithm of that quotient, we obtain 0.39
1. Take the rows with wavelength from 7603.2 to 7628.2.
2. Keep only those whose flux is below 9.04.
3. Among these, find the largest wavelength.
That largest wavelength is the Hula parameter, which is 7617.0 AA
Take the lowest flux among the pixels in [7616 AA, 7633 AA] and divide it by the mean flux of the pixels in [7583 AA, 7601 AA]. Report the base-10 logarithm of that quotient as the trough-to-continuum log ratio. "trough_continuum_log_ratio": -0.011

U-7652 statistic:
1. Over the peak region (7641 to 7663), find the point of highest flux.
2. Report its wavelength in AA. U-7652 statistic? 7642.0 AA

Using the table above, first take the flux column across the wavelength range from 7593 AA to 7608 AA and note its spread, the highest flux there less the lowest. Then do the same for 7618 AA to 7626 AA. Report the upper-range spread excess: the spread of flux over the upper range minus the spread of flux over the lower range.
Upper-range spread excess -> -0.2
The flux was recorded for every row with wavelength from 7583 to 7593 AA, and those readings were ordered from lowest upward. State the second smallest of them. 9.306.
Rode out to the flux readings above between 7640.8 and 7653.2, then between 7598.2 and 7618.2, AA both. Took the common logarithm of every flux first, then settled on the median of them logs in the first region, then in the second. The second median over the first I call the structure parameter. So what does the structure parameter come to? 1.01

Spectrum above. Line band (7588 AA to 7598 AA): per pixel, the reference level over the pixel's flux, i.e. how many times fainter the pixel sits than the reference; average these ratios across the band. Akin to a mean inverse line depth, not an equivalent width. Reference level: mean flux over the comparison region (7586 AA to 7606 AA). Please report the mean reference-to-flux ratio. 0.97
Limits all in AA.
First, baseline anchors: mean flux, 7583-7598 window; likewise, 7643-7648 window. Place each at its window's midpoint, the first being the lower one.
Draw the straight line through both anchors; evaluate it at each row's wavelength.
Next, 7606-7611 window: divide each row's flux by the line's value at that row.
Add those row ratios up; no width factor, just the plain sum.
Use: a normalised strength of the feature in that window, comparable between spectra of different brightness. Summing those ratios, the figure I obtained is 2.01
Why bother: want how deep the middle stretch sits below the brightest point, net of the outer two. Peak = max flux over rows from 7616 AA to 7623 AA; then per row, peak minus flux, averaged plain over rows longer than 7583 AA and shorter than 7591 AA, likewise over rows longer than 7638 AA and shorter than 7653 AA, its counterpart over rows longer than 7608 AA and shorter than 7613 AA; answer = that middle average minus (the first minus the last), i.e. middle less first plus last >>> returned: 0.40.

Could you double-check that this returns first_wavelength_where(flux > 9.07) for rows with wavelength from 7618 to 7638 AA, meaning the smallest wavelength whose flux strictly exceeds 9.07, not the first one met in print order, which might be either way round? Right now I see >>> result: 7619.5 AA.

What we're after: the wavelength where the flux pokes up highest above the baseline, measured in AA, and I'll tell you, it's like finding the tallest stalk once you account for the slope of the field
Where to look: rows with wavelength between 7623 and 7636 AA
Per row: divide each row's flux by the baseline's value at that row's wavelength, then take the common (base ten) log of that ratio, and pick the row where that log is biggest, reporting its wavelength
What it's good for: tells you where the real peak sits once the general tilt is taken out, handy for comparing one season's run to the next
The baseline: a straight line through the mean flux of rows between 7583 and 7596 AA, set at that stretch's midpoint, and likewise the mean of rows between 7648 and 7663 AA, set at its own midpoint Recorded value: 7629.5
